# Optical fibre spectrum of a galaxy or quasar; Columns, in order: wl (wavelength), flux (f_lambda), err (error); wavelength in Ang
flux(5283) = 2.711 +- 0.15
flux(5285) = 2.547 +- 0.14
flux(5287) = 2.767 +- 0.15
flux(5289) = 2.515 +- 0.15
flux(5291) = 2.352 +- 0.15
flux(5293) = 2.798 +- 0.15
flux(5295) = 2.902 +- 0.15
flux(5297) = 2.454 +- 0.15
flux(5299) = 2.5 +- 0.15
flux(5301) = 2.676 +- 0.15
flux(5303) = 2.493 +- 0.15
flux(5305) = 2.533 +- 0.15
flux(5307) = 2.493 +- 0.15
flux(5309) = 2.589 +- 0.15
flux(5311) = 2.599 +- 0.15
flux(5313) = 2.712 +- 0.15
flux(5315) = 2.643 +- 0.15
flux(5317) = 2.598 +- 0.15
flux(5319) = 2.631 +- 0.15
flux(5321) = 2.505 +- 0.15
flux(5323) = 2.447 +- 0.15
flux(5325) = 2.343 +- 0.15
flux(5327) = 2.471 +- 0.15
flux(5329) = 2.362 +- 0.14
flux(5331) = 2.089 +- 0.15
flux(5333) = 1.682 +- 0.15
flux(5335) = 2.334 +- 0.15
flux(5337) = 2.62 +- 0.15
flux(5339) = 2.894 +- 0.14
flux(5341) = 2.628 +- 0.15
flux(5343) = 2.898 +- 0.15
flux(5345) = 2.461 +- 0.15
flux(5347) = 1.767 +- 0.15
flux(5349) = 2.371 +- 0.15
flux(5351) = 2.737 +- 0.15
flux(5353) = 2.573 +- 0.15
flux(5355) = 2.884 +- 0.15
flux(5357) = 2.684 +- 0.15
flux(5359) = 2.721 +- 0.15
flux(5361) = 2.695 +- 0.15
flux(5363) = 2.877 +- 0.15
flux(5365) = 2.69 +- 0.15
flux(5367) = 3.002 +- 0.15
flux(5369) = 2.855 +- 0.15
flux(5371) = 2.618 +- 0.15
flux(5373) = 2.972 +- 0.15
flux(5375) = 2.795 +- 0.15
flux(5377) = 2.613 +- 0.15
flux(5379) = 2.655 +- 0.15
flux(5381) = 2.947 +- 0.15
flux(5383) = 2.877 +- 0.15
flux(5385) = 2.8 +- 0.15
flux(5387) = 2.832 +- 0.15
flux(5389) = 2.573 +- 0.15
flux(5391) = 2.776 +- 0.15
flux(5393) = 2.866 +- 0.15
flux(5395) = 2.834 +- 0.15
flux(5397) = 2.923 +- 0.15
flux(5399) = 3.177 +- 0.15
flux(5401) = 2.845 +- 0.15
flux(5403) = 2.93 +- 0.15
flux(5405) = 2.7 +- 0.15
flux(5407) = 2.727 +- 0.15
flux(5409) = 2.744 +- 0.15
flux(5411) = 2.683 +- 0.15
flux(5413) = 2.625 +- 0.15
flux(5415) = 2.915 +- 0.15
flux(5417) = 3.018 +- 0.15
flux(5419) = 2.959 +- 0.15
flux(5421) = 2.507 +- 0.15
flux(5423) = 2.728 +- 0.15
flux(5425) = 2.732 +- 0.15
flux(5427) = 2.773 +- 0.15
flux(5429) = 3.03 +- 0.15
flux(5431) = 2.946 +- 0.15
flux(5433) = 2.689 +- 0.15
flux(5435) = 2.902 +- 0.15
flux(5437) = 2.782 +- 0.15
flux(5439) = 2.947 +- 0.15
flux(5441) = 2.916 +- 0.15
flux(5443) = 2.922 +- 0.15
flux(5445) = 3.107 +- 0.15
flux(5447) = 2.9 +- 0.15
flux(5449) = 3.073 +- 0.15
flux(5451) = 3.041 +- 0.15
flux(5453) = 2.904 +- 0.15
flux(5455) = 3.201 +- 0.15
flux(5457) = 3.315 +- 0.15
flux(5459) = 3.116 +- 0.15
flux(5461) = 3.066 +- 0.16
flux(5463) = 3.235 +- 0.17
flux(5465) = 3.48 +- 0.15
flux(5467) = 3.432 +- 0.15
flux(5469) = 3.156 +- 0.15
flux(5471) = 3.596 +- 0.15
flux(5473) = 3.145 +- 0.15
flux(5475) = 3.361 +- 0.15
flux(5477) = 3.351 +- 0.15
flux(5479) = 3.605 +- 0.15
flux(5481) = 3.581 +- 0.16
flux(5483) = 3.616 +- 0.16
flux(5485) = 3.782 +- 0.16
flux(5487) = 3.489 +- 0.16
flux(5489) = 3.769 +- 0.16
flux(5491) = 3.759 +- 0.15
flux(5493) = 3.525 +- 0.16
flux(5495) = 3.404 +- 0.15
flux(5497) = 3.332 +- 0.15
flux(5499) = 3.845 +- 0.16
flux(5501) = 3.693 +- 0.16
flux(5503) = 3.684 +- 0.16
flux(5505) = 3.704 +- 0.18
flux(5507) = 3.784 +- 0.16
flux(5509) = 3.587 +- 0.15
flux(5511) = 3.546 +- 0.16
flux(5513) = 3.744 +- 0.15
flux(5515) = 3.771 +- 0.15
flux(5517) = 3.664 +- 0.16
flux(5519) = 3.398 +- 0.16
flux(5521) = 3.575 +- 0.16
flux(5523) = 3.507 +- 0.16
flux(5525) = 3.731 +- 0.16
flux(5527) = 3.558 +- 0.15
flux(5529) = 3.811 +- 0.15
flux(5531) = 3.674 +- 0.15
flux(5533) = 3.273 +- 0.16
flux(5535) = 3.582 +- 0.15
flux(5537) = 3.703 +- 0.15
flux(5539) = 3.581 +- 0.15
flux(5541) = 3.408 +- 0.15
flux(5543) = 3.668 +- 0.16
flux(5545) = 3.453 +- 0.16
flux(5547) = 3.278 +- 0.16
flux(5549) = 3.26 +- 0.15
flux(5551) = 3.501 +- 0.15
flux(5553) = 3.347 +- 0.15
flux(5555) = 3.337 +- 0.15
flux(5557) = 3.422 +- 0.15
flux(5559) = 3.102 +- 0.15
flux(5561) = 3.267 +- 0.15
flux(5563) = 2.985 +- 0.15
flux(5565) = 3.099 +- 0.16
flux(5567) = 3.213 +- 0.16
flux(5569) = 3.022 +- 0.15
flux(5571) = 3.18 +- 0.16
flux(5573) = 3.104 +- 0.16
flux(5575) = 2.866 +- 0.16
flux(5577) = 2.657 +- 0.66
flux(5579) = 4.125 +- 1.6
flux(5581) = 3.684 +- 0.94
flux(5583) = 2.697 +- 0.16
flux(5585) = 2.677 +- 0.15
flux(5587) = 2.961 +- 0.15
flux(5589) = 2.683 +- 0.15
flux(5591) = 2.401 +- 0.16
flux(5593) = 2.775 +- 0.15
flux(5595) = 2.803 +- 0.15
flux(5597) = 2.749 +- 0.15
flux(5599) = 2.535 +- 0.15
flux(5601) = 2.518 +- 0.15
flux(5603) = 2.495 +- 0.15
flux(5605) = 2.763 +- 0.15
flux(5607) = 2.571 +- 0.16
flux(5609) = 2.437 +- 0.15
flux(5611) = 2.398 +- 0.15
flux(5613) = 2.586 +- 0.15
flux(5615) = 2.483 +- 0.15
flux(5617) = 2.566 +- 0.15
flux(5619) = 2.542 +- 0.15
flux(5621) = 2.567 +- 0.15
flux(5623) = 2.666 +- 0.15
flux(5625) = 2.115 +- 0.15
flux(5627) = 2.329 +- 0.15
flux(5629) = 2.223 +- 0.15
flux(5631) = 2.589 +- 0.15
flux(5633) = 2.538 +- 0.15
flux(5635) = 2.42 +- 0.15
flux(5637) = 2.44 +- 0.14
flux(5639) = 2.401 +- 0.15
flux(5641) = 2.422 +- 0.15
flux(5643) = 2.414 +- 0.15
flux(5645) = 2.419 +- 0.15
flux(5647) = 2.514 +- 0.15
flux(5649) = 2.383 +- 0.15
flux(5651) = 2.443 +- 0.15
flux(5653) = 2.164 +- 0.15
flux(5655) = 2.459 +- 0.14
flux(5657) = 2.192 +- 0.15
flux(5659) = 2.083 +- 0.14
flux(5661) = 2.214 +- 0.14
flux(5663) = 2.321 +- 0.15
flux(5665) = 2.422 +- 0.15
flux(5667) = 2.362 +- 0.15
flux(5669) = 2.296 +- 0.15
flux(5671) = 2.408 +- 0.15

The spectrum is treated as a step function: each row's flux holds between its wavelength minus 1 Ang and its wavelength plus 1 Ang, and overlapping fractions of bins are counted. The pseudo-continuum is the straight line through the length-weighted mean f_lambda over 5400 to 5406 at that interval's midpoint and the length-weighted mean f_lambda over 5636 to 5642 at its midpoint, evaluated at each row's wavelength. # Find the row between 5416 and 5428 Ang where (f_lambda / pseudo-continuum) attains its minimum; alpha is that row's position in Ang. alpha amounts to 5421 Ang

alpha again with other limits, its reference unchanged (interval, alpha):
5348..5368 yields 5349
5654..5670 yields 5659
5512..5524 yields 5519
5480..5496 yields 5495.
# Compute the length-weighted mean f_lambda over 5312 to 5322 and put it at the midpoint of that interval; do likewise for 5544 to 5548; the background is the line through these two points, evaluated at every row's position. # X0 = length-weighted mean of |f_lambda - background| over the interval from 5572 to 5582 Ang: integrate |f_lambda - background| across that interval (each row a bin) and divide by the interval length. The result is 0.52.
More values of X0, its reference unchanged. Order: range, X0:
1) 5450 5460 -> 0.12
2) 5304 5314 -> 0.05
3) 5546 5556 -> 0.08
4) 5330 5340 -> 0.43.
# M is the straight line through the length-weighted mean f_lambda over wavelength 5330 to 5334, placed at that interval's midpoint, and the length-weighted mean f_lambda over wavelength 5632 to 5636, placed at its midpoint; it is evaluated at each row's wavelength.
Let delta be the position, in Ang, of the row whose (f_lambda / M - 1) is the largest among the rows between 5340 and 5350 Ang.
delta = 5343 Ang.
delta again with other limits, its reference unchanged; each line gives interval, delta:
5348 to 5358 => 5355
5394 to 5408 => 5399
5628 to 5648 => 5631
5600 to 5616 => 5605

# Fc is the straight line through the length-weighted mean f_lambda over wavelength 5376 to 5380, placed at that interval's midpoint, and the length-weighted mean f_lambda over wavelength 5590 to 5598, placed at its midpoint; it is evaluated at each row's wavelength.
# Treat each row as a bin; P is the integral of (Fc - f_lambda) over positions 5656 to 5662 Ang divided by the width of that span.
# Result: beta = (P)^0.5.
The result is 0.73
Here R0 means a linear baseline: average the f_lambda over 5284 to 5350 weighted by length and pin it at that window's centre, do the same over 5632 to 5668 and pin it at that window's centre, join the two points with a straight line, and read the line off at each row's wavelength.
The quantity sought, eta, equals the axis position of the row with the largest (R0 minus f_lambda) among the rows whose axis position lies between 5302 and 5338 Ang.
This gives 5333 Ang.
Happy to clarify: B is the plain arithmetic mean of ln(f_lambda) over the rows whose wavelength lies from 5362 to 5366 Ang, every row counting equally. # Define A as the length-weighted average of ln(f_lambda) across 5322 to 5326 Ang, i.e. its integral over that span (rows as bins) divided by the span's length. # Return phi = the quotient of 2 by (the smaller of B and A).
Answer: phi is 2.3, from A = 0.87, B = 1.0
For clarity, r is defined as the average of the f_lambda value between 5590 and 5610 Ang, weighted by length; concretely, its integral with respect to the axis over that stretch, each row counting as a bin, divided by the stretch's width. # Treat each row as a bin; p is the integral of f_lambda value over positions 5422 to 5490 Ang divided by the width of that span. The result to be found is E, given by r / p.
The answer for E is 0.8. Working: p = 3.2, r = 2.6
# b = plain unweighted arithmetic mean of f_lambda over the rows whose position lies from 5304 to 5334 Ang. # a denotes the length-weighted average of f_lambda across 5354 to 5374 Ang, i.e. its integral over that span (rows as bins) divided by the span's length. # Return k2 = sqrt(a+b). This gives 2.29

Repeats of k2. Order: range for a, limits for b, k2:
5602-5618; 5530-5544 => 2.47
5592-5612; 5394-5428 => 2.33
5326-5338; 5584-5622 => 2.21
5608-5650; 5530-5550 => 2.44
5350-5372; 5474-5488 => 2.51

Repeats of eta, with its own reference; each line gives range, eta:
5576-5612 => 5591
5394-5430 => 5421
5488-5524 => 5497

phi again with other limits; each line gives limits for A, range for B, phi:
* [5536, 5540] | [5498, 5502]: 1.5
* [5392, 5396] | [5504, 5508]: 1.9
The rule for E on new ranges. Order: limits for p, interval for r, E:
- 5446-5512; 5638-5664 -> 0.7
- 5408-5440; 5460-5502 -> 1.2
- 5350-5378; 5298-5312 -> 0.9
